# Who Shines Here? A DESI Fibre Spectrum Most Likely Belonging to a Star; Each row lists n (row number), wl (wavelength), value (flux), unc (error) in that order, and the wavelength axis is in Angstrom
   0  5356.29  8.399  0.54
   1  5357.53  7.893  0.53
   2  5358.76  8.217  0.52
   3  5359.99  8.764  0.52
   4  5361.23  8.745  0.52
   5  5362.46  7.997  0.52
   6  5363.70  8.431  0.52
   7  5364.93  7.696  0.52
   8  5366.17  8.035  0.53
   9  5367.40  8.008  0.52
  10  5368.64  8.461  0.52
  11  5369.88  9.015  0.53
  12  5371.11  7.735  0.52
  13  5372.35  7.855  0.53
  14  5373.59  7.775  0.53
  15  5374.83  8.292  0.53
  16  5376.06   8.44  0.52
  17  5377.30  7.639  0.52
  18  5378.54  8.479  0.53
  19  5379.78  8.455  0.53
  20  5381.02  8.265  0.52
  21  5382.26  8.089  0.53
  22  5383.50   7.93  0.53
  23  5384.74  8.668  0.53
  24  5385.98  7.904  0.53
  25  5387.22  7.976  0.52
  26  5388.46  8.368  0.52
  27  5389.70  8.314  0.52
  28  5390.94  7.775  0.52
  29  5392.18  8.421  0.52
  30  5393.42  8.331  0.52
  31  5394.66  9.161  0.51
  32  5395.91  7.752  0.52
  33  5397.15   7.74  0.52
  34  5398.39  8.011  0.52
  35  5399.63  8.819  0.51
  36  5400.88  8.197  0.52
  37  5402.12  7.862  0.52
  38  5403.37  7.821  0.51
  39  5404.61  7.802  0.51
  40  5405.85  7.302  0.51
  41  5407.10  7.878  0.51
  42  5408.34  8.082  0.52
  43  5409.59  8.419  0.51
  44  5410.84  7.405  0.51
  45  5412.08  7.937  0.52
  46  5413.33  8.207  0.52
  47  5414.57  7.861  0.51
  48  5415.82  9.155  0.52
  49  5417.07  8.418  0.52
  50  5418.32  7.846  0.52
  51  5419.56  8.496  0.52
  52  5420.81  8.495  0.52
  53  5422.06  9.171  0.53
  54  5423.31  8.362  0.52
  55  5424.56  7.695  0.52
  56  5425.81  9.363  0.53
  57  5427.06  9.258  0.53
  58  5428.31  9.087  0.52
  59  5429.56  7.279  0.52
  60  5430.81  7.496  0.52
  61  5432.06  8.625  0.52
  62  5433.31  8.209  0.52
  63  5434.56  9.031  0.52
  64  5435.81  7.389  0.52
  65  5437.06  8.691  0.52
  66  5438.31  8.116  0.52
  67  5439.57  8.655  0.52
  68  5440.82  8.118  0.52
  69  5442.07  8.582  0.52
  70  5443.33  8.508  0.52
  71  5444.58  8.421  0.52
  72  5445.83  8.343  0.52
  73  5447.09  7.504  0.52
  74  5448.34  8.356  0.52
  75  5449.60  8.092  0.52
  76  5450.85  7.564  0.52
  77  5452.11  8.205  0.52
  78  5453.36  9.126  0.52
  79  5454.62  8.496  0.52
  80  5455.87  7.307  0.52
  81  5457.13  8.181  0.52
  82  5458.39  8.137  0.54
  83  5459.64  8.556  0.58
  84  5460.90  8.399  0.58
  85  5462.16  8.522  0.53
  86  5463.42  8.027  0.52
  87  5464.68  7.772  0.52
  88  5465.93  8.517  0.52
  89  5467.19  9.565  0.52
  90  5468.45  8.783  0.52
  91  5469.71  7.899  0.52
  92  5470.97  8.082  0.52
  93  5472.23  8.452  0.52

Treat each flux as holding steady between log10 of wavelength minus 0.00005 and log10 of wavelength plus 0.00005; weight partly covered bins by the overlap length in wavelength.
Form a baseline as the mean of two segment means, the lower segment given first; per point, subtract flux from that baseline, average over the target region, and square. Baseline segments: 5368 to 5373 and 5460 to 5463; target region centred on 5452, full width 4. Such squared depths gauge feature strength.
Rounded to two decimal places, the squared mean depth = 0.00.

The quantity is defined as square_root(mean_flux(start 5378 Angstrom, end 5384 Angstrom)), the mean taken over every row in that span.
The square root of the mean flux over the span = 2.871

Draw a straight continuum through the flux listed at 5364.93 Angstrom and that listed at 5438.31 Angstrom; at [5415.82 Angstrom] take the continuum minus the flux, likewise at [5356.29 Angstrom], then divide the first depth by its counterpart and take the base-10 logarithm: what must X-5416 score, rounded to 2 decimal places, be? 0.19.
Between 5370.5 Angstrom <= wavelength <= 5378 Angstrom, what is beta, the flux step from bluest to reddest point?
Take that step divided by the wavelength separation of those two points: 0.0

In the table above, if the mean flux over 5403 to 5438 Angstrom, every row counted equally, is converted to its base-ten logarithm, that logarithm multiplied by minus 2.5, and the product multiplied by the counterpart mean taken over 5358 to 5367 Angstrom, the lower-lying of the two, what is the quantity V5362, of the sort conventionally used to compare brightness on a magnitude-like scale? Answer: -18.9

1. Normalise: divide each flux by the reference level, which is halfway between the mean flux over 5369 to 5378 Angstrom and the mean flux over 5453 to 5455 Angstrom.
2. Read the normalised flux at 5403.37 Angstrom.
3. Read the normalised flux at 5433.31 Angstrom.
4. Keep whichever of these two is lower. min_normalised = 0.925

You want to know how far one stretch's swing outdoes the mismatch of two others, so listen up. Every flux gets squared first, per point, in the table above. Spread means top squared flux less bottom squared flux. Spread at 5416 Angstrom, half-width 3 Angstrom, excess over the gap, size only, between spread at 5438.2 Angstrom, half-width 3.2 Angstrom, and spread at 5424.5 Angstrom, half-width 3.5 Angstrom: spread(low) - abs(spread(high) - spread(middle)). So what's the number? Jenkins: 15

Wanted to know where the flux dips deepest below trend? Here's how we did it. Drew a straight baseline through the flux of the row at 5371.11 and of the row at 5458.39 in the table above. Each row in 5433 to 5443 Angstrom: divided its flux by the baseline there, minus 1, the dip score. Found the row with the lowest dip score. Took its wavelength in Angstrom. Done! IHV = 5435.81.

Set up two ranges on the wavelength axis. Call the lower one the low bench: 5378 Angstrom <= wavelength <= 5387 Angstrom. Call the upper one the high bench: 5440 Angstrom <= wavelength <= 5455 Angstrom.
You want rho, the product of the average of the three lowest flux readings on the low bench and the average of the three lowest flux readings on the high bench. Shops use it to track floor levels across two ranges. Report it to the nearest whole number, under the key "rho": 62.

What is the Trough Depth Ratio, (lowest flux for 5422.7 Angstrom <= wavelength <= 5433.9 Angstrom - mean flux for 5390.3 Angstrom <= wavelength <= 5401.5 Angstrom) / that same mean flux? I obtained -0.12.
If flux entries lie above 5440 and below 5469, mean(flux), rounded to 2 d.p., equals 8.31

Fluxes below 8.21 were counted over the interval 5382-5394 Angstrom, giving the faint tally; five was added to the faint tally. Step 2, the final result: 10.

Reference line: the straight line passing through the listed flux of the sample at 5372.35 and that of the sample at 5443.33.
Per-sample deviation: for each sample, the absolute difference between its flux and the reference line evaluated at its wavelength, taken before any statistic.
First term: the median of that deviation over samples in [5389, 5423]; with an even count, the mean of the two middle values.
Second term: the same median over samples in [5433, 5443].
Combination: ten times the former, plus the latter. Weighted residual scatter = 3.29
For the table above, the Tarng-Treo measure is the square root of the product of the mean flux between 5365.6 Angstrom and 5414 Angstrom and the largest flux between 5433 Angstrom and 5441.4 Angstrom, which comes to 8.563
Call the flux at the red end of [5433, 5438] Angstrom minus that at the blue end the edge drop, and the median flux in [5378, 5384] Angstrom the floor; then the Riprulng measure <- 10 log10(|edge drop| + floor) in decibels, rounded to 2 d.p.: 9.42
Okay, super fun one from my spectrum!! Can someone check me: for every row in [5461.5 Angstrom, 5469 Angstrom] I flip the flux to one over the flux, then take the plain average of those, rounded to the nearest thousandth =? 0.118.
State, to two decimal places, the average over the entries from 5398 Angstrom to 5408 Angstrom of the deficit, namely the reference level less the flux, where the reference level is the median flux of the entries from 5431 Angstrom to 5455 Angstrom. 0.39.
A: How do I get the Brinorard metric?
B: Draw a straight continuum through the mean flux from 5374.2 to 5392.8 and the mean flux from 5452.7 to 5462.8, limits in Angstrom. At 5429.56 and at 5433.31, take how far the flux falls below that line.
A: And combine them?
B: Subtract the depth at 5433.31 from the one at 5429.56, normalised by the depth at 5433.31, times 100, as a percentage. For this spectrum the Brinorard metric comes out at 1079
